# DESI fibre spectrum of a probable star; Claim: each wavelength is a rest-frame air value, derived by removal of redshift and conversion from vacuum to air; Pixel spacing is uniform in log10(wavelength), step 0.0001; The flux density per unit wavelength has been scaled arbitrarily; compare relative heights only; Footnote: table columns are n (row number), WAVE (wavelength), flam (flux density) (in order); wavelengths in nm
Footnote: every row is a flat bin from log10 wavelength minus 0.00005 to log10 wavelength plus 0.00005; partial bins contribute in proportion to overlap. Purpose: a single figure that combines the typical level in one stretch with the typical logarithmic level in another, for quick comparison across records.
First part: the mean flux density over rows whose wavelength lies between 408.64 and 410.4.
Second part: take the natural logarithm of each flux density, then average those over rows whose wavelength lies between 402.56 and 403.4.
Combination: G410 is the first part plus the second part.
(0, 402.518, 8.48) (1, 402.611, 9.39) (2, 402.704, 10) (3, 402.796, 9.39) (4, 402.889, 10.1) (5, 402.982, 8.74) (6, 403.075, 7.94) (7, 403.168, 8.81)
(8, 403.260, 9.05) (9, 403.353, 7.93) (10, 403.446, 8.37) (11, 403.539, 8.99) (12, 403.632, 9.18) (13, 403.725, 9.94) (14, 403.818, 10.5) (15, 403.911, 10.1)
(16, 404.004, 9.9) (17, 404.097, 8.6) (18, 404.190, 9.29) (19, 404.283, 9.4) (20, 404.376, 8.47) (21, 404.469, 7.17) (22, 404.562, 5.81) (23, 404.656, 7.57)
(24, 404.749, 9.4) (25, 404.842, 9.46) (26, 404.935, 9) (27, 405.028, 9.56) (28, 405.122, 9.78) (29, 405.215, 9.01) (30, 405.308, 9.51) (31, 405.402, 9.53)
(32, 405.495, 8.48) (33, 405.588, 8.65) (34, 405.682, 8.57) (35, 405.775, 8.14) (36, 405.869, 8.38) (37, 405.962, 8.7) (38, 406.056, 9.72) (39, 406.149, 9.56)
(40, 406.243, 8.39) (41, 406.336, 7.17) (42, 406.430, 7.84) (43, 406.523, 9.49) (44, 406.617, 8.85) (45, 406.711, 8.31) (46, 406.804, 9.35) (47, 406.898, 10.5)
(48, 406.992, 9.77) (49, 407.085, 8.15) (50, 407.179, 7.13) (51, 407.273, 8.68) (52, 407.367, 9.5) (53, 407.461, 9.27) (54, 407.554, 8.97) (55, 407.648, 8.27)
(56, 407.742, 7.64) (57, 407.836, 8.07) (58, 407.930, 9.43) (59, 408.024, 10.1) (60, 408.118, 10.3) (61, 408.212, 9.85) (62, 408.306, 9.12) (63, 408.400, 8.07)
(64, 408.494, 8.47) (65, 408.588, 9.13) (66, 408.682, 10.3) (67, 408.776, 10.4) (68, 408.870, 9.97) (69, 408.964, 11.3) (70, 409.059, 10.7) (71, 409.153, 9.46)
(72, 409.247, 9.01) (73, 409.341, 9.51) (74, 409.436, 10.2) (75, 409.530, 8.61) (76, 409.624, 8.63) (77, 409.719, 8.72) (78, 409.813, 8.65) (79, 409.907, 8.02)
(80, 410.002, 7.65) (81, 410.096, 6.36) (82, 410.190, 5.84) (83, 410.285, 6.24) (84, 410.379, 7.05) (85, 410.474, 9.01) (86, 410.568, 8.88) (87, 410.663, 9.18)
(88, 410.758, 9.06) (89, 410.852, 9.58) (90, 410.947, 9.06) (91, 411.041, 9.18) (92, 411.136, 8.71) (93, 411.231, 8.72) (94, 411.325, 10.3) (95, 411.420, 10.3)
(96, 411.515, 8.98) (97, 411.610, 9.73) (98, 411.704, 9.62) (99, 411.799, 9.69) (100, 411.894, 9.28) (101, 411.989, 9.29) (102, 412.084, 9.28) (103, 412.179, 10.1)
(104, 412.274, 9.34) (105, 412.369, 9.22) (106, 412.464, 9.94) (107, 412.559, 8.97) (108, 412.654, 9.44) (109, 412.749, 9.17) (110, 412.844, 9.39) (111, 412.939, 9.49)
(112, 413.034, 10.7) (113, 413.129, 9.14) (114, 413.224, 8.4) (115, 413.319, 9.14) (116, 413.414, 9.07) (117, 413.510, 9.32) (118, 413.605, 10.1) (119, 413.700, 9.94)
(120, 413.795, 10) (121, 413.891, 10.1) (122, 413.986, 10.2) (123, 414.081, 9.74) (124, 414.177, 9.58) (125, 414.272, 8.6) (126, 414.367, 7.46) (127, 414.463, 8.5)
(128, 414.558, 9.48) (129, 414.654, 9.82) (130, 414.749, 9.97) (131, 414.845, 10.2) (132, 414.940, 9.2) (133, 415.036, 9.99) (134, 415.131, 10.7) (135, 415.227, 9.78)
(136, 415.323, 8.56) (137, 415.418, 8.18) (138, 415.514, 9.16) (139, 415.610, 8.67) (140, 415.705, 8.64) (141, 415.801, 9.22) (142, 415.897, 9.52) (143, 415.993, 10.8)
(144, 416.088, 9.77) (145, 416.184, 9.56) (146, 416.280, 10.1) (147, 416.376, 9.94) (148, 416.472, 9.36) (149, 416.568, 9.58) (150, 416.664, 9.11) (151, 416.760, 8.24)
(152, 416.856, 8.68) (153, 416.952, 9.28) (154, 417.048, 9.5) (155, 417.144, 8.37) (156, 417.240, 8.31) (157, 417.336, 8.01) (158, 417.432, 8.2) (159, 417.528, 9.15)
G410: 11.0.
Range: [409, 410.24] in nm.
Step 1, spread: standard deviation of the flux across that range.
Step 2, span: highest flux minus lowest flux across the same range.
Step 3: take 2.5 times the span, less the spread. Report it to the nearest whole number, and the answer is 11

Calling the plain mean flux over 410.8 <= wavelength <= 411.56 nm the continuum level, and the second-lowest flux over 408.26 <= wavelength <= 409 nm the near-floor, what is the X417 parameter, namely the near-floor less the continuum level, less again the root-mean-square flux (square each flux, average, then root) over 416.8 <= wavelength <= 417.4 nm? -9.6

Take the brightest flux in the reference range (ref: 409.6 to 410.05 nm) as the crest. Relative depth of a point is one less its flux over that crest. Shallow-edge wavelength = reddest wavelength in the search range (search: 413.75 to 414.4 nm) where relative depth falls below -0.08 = 414.177 nm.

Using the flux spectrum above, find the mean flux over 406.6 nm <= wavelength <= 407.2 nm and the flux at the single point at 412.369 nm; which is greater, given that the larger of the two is 9.2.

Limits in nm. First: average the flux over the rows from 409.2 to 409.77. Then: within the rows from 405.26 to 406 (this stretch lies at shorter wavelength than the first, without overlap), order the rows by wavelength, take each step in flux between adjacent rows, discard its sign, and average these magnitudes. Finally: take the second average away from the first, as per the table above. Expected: 8.78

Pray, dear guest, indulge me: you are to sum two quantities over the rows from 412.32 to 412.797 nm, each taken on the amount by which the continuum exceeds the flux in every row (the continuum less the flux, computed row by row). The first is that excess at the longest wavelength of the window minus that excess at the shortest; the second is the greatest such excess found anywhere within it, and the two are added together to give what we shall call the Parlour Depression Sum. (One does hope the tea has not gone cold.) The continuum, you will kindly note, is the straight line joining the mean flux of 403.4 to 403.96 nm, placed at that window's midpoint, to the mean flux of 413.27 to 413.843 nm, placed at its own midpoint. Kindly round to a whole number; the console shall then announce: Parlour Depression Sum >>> 1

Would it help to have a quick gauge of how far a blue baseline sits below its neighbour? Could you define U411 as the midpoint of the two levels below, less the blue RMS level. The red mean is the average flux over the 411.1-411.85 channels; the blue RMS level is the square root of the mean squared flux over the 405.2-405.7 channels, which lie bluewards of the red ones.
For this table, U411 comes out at 0.27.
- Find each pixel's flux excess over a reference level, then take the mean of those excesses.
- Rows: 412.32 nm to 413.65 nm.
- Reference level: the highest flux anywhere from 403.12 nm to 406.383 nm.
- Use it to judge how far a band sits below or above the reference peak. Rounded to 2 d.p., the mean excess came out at -1.11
